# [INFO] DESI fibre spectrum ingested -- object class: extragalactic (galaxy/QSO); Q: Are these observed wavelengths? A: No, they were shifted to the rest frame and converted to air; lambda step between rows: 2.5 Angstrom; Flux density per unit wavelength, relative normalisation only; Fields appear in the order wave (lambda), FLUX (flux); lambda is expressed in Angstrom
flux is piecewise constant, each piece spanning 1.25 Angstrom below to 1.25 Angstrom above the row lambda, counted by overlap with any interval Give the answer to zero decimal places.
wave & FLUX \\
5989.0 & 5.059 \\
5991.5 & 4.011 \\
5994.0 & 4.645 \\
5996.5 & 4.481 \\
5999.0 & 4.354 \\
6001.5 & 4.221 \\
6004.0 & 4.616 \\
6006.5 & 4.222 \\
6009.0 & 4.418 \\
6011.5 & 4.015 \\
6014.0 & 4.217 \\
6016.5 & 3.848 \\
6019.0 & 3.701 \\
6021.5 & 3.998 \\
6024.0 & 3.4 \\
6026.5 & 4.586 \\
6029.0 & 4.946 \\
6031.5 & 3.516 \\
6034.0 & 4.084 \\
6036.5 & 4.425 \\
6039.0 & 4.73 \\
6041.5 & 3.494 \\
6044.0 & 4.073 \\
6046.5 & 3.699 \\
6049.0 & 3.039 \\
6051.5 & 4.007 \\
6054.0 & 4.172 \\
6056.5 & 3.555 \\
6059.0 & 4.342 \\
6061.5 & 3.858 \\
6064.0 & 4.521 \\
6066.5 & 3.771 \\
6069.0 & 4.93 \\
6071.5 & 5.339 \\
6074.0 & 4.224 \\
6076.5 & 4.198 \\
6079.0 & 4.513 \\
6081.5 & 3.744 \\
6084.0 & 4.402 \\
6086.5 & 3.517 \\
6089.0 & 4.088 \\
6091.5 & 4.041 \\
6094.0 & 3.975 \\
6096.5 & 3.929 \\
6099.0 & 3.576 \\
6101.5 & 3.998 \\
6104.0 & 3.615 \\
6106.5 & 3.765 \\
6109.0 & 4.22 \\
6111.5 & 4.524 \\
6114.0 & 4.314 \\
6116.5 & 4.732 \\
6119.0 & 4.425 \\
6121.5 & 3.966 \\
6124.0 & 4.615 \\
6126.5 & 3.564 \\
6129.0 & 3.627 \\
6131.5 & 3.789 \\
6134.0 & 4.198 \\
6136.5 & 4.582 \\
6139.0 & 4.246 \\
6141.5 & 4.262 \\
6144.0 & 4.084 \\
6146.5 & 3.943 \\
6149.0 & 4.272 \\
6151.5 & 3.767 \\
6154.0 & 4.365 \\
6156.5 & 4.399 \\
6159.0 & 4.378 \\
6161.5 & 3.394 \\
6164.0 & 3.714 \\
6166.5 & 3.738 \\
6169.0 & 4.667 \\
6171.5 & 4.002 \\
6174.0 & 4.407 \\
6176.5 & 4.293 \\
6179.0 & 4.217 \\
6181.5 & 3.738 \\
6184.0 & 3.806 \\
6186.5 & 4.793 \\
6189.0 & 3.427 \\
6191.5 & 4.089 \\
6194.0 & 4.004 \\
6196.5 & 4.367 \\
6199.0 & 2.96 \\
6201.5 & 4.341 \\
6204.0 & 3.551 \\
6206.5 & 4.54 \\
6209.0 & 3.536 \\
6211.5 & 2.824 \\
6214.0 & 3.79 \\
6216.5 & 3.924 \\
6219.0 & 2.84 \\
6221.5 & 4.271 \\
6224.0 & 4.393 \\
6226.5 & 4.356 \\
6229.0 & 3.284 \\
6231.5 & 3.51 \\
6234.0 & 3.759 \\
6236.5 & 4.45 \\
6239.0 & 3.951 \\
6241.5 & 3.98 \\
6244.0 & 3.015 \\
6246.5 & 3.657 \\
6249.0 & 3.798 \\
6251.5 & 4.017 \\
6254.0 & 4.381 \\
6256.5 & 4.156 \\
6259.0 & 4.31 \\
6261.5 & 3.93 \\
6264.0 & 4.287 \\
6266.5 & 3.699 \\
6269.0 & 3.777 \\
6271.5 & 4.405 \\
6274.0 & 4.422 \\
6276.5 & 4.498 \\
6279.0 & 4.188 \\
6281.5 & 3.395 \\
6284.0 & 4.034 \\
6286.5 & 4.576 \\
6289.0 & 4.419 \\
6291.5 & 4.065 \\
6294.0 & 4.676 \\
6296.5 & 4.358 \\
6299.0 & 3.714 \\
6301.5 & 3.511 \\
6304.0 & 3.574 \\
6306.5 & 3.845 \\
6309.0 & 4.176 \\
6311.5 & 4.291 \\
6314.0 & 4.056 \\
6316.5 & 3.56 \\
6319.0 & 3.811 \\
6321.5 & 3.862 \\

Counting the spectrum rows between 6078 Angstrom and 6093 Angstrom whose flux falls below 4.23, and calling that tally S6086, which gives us 4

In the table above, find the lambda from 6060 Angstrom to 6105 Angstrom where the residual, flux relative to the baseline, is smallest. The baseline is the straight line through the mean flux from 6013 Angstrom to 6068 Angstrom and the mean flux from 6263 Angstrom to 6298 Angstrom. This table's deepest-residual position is 6086.5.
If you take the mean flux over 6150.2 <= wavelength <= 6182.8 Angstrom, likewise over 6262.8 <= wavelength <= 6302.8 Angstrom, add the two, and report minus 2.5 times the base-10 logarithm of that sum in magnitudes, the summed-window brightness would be -2.29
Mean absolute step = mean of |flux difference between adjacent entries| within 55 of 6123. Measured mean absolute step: 0.39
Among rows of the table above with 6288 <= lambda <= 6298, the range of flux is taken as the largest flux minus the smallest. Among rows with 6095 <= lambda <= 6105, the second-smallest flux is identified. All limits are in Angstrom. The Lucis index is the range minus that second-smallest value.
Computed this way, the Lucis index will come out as -3.00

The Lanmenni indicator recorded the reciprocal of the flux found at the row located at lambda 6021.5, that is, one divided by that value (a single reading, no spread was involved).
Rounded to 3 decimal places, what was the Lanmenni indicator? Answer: 0.250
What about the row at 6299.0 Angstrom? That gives 0.269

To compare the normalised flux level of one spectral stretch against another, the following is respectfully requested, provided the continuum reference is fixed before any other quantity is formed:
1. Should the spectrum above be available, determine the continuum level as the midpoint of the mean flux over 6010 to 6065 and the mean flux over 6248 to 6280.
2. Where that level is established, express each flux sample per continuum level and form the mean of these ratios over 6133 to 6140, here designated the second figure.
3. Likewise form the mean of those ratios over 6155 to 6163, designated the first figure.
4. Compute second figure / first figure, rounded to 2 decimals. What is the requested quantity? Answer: 1.07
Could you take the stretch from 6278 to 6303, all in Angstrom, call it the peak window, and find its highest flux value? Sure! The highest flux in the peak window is 4.676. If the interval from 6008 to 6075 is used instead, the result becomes 5.339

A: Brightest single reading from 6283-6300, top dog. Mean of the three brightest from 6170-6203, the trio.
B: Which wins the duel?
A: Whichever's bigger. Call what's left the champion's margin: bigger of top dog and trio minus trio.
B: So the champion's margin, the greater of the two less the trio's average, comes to 0.15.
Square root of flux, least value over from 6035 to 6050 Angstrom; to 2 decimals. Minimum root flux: 1.74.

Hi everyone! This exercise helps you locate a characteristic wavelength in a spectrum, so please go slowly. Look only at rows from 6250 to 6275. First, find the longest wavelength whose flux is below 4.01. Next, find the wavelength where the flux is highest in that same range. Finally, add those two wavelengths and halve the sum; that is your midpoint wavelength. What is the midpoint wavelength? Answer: 6271.5 Angstrom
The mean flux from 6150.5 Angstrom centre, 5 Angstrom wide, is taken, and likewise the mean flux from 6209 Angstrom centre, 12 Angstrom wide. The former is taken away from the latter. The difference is -0.4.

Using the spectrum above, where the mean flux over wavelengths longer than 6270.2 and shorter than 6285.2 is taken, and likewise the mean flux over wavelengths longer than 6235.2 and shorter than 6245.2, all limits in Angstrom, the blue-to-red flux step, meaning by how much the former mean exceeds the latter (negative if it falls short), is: 0.3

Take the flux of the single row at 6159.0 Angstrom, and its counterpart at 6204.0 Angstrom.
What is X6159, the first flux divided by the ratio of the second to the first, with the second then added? 8.9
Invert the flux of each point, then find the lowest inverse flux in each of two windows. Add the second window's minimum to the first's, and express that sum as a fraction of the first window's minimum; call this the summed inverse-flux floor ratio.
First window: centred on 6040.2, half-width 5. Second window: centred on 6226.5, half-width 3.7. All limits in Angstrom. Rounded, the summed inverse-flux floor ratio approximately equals 2.08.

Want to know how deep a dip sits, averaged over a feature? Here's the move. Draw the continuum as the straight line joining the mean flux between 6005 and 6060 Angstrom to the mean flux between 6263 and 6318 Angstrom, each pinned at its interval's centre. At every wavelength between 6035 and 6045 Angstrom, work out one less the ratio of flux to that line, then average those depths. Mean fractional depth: -0.04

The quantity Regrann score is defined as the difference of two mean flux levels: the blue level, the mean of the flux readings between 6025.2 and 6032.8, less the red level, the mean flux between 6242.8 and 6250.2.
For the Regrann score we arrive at 0.9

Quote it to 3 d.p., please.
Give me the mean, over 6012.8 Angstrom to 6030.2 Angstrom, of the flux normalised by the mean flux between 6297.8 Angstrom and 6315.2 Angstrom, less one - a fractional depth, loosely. 0.056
